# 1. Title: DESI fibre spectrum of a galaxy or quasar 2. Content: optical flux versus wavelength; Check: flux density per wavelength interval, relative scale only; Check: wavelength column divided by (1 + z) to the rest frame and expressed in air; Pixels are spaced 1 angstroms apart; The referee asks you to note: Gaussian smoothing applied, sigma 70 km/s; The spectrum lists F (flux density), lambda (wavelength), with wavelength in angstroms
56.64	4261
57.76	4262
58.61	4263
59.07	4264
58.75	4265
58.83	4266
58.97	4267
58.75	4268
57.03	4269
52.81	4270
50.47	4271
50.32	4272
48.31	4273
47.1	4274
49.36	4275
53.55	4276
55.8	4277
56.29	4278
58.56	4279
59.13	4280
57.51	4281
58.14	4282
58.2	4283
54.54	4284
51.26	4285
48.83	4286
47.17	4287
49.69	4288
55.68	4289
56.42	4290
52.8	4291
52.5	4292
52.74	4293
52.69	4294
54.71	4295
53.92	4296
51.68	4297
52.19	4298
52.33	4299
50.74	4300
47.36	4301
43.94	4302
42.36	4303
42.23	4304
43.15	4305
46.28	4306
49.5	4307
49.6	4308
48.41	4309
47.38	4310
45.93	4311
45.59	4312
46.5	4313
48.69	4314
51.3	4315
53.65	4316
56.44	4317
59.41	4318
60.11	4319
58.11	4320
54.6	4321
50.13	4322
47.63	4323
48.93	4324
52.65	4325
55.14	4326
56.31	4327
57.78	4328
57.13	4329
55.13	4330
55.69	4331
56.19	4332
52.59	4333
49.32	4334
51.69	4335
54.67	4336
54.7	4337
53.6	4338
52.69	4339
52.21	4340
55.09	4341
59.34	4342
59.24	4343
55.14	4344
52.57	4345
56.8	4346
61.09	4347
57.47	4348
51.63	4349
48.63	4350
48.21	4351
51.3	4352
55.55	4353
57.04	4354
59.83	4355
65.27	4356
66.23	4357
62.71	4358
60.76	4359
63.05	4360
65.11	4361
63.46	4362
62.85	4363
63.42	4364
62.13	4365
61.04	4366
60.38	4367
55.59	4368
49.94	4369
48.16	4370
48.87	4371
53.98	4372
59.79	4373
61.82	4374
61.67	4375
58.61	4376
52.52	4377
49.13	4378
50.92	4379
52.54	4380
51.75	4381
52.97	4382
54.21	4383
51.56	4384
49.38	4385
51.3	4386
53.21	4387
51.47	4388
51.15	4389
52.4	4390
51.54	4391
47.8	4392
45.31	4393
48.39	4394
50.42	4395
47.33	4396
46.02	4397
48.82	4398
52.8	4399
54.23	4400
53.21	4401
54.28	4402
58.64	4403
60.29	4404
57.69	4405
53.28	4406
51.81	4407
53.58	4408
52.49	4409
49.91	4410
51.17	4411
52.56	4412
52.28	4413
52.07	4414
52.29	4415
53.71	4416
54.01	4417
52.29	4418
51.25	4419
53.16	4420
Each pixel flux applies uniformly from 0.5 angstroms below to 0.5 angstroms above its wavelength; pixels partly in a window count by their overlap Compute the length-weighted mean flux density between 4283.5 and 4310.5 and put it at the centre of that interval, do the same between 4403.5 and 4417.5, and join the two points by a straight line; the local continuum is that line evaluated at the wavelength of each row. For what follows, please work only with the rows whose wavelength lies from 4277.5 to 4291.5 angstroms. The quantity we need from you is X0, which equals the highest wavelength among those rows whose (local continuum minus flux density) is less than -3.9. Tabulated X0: 4290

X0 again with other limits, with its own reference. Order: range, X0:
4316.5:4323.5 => 4320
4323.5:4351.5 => 4348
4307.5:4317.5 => 4317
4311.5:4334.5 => 4332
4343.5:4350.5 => 4348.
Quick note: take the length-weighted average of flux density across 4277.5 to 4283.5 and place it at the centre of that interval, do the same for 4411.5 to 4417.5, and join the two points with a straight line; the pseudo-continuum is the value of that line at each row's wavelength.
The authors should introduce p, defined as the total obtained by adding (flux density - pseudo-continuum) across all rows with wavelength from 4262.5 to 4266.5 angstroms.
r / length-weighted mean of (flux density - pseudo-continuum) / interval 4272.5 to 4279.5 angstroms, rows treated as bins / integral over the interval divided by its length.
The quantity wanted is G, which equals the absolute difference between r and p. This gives 6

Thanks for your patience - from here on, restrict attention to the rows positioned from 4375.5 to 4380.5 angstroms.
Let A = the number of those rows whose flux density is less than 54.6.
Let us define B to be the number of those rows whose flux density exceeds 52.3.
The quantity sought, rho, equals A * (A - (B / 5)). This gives 14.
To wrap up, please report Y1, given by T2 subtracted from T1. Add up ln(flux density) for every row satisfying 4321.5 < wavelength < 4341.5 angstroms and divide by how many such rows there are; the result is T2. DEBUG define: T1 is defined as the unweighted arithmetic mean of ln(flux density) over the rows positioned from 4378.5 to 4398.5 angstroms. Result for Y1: -0.058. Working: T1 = 3.92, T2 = 3.98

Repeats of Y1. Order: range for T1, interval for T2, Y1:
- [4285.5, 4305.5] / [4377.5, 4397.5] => -0.008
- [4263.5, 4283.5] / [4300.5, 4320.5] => 0.119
